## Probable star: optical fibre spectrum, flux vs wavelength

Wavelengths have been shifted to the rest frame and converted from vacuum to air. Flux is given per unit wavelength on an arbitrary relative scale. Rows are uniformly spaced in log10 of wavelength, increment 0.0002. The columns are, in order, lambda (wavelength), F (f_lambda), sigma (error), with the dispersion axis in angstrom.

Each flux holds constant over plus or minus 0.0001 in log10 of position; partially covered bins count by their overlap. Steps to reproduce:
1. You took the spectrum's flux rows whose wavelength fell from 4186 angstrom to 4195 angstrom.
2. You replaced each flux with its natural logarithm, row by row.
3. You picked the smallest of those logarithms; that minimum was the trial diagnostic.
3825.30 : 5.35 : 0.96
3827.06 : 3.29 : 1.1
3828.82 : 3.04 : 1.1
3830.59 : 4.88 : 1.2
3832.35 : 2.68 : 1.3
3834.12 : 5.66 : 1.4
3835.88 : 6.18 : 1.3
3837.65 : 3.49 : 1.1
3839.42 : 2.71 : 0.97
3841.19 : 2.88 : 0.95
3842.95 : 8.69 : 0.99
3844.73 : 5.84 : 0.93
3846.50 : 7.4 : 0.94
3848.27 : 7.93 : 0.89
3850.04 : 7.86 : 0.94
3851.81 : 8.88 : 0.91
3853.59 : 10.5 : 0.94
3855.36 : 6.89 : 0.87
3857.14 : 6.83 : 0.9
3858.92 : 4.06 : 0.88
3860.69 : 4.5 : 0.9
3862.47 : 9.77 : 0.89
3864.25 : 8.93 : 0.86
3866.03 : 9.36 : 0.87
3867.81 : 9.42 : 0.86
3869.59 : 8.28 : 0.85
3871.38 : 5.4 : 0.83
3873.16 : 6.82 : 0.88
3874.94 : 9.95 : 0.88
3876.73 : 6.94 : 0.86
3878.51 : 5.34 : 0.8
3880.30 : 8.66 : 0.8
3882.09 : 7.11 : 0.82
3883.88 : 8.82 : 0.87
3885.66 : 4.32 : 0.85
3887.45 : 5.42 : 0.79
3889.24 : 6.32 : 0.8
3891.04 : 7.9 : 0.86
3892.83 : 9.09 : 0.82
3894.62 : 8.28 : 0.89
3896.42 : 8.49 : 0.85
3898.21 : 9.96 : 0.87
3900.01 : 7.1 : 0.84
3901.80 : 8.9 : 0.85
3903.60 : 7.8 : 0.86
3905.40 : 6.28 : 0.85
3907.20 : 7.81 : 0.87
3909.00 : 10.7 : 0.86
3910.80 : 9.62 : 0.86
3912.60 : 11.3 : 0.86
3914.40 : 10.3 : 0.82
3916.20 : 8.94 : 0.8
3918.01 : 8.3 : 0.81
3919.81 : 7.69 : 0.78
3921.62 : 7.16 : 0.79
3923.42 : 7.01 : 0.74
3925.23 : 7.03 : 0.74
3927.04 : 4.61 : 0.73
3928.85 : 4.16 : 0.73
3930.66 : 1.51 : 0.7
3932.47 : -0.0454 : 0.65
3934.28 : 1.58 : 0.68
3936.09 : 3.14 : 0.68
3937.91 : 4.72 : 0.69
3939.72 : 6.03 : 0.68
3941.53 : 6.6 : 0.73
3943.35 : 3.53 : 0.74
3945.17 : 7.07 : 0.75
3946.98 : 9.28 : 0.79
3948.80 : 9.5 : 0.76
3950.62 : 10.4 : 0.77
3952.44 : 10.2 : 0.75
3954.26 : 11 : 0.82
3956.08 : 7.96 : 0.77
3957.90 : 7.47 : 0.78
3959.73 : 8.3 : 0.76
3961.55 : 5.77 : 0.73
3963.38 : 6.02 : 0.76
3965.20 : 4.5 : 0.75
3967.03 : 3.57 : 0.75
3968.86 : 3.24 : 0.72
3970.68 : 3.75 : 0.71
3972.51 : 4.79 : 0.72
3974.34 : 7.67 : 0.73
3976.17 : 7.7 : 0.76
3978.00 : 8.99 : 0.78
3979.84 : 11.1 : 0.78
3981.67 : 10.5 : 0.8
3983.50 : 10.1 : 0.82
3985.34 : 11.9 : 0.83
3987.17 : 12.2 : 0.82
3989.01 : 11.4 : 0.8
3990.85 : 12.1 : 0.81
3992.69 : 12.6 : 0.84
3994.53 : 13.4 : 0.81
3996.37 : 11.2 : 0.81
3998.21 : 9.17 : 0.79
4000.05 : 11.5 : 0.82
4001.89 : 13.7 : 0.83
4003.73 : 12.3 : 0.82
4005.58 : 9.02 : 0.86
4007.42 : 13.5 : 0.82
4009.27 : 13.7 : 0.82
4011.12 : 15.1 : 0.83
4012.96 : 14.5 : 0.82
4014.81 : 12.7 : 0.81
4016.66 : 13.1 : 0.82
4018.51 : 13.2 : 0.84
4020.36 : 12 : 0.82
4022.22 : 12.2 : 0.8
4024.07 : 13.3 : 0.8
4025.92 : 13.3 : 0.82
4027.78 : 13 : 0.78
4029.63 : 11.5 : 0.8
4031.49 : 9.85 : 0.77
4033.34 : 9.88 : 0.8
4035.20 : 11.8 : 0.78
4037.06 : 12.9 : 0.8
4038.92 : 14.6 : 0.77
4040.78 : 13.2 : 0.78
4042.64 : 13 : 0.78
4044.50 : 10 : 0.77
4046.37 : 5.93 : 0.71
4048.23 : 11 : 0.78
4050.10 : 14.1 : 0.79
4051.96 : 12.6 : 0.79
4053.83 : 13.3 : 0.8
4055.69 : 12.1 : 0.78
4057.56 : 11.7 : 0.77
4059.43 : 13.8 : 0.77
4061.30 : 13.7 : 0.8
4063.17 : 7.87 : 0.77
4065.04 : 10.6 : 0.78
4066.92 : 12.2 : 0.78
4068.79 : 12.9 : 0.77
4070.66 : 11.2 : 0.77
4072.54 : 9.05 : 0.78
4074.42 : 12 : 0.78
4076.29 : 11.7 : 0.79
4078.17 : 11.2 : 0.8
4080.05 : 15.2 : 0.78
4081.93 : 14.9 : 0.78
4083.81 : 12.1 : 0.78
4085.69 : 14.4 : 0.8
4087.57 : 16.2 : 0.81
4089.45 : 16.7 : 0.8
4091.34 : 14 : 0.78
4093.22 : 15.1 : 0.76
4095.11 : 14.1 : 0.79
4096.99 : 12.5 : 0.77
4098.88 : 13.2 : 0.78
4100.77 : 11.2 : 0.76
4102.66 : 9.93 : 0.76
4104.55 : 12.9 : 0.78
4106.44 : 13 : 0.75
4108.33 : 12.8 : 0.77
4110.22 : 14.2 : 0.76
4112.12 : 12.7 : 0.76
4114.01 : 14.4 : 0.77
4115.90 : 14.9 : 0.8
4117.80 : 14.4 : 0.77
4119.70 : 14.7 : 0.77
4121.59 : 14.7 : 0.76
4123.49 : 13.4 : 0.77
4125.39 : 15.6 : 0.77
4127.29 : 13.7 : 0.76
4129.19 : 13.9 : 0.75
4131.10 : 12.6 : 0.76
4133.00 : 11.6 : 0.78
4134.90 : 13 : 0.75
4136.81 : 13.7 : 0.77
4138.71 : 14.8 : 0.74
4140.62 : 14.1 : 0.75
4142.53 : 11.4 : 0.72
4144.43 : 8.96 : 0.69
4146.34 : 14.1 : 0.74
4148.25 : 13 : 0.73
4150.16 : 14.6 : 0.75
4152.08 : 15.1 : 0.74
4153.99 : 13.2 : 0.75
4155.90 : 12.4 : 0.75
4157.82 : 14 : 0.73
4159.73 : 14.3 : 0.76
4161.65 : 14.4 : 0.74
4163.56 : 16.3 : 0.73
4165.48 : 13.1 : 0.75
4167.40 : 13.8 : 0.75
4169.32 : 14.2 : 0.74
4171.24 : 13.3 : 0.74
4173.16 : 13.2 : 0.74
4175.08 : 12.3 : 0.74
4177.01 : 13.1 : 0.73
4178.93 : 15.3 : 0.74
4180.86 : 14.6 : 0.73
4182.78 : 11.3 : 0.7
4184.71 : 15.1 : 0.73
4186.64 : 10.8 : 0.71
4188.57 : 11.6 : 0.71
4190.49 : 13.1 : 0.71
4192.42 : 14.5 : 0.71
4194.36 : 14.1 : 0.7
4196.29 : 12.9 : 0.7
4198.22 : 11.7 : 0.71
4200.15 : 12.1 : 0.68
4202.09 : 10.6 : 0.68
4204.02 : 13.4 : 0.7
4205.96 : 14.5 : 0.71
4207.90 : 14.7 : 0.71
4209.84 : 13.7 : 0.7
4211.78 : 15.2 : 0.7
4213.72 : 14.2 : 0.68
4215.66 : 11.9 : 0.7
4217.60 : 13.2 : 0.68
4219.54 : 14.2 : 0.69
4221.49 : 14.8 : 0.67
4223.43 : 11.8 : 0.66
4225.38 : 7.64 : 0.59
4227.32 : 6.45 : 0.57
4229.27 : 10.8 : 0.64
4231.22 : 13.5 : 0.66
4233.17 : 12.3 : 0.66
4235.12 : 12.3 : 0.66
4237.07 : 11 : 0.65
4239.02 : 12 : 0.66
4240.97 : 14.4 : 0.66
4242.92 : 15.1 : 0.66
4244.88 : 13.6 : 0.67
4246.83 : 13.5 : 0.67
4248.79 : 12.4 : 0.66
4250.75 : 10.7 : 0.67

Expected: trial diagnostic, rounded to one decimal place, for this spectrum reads 2.4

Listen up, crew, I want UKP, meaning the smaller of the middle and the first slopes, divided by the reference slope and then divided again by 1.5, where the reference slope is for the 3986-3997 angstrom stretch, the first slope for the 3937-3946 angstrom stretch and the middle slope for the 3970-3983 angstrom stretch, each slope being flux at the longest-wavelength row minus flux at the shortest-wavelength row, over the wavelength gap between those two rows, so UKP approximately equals -2.0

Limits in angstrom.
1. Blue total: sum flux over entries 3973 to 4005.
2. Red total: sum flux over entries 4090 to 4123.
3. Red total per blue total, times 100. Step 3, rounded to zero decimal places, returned 122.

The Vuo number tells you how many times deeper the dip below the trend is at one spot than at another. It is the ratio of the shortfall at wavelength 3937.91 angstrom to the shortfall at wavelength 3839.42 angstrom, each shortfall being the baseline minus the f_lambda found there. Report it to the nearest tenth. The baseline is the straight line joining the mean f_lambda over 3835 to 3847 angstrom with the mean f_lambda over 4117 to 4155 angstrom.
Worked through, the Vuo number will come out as 1.3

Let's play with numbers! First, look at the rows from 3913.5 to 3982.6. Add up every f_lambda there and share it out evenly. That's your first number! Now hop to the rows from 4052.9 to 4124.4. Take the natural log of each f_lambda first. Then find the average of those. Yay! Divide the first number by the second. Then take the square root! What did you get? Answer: 1.61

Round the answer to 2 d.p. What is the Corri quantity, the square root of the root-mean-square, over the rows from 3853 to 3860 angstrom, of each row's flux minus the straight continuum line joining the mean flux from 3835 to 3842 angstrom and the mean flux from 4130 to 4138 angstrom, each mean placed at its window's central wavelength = 1.89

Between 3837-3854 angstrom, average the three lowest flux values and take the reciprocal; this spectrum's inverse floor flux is 0.33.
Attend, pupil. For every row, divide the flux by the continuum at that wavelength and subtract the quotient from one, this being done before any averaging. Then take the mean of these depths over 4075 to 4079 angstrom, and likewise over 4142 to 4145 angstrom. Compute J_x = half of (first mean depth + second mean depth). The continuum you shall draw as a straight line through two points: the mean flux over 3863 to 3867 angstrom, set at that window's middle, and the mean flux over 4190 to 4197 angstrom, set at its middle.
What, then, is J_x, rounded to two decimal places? 0.13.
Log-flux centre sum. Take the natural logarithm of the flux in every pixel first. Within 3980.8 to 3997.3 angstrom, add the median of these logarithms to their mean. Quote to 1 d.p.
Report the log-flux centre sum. 4.9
